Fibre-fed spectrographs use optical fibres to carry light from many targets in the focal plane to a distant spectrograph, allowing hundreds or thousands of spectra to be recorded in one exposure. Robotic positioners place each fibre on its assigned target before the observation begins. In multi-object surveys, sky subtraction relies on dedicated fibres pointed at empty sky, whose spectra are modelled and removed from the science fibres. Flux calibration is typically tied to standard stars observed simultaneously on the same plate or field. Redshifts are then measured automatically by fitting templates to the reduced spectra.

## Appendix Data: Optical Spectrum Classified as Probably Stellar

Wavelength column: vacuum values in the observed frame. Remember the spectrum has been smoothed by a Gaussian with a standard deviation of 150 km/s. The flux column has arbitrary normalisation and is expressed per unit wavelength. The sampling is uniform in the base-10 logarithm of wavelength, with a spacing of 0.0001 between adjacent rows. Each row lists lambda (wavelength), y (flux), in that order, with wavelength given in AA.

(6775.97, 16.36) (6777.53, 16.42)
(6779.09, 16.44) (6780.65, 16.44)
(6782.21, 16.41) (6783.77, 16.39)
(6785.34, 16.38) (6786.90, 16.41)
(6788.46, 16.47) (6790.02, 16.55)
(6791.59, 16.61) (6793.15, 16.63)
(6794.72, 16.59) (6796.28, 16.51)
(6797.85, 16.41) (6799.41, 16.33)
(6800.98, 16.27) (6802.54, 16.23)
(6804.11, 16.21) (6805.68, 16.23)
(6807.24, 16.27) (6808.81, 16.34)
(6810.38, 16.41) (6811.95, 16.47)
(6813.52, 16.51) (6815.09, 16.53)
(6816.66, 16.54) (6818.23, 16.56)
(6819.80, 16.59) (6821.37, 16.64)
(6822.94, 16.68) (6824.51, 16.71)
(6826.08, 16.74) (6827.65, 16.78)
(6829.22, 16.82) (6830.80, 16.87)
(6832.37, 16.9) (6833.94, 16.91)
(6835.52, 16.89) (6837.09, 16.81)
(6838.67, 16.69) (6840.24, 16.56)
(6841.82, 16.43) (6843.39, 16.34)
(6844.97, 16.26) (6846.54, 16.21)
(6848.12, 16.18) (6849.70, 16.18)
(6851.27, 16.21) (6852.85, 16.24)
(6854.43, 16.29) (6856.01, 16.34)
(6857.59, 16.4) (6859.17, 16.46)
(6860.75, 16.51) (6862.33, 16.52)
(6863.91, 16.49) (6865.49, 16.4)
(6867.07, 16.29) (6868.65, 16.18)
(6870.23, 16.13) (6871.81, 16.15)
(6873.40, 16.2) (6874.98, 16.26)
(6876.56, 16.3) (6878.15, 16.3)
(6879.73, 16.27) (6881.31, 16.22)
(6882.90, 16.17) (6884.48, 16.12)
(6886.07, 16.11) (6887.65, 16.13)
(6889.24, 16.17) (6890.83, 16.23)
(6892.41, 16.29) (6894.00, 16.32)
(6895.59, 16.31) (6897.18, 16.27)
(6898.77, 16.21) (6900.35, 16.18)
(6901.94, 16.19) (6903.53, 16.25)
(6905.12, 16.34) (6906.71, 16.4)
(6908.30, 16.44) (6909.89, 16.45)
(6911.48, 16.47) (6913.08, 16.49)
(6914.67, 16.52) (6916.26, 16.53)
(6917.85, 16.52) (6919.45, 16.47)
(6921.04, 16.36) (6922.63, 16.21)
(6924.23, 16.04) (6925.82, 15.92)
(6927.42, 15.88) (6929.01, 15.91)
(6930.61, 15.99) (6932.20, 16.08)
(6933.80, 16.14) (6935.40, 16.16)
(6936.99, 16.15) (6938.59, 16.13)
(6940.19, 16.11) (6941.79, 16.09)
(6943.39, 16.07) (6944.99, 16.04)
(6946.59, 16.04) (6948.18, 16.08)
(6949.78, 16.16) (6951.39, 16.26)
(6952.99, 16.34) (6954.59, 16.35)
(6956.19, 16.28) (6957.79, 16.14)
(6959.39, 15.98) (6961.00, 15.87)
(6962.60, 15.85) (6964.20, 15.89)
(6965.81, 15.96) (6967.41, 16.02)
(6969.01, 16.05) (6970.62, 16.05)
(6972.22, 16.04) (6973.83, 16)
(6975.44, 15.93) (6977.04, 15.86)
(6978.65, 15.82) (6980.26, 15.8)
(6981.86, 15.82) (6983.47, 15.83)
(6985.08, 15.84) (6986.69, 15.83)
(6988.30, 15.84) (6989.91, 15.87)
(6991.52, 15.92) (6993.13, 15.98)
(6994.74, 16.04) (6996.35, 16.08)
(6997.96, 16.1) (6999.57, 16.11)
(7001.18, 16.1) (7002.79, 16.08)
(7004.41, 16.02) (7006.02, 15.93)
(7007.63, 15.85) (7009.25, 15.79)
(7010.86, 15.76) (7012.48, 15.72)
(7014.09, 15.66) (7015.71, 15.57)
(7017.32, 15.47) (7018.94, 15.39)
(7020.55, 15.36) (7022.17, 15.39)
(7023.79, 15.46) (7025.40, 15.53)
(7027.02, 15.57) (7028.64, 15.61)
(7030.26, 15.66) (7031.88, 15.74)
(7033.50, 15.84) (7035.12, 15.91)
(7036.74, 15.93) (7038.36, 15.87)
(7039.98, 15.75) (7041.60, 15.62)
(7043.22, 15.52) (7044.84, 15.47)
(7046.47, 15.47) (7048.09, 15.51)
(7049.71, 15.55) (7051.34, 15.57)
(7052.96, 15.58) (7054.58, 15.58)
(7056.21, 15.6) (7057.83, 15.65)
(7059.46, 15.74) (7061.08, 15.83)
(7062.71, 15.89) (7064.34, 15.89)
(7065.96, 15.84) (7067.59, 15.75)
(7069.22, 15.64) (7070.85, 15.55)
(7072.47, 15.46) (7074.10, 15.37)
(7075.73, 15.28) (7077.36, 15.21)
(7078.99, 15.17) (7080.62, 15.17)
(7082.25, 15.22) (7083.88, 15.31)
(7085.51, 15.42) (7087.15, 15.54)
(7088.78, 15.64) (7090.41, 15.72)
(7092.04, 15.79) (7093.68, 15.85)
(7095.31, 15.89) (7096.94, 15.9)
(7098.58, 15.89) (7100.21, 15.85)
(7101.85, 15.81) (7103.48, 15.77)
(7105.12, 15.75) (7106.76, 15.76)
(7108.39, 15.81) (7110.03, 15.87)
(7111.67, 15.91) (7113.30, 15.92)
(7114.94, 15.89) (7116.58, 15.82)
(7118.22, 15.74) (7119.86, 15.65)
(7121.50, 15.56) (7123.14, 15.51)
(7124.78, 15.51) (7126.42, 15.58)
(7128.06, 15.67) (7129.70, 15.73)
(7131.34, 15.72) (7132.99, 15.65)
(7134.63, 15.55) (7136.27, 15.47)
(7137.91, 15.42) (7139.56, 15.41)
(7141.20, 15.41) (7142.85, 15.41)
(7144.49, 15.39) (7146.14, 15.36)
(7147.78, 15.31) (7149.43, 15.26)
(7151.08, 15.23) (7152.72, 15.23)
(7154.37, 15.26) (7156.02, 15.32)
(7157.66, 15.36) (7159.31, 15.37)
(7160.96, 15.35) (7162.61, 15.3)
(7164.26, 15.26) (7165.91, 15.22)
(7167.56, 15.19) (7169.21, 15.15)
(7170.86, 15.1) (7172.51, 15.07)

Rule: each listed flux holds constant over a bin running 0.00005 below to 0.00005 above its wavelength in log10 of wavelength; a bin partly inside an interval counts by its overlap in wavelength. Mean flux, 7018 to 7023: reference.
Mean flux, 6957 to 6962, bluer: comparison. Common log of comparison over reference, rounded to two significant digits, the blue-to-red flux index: 0.017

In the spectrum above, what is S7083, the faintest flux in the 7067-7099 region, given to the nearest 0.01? 15.17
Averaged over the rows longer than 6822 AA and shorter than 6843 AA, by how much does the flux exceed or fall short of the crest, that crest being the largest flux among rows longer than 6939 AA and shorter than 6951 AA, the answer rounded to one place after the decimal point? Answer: 0.6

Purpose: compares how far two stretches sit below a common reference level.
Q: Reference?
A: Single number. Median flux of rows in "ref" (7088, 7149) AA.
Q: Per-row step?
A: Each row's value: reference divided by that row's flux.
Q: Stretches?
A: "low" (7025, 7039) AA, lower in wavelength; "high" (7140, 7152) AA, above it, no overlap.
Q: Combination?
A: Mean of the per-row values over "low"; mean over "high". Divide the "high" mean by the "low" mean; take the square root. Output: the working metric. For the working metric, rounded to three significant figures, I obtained 1.01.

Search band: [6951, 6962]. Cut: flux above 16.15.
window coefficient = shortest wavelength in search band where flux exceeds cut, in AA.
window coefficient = 6951.39 AA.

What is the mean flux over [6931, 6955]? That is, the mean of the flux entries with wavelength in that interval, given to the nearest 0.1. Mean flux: 16.1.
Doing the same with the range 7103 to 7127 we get 15.7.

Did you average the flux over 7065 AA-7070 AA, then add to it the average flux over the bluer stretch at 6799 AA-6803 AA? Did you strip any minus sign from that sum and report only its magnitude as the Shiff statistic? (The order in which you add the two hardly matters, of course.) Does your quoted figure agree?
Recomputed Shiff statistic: 32.0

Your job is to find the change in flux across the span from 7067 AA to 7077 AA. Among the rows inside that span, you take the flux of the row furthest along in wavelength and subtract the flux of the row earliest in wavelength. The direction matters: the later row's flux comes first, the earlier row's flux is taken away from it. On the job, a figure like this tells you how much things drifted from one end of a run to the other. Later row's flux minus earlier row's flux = -0.47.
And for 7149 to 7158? 0.10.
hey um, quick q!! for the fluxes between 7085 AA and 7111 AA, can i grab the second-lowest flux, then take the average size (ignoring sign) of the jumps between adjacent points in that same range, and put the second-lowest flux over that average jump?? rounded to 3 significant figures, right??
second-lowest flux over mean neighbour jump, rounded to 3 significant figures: 311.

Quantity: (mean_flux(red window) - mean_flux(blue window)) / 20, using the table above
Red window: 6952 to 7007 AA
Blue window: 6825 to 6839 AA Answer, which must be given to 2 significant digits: -0.042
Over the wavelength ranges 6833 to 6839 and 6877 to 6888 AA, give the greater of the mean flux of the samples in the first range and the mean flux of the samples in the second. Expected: 16.8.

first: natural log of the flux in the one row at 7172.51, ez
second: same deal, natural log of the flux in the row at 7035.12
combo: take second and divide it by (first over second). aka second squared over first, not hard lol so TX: 2.82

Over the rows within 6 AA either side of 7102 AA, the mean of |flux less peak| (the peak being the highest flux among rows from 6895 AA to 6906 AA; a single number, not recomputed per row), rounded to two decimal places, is 0.52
